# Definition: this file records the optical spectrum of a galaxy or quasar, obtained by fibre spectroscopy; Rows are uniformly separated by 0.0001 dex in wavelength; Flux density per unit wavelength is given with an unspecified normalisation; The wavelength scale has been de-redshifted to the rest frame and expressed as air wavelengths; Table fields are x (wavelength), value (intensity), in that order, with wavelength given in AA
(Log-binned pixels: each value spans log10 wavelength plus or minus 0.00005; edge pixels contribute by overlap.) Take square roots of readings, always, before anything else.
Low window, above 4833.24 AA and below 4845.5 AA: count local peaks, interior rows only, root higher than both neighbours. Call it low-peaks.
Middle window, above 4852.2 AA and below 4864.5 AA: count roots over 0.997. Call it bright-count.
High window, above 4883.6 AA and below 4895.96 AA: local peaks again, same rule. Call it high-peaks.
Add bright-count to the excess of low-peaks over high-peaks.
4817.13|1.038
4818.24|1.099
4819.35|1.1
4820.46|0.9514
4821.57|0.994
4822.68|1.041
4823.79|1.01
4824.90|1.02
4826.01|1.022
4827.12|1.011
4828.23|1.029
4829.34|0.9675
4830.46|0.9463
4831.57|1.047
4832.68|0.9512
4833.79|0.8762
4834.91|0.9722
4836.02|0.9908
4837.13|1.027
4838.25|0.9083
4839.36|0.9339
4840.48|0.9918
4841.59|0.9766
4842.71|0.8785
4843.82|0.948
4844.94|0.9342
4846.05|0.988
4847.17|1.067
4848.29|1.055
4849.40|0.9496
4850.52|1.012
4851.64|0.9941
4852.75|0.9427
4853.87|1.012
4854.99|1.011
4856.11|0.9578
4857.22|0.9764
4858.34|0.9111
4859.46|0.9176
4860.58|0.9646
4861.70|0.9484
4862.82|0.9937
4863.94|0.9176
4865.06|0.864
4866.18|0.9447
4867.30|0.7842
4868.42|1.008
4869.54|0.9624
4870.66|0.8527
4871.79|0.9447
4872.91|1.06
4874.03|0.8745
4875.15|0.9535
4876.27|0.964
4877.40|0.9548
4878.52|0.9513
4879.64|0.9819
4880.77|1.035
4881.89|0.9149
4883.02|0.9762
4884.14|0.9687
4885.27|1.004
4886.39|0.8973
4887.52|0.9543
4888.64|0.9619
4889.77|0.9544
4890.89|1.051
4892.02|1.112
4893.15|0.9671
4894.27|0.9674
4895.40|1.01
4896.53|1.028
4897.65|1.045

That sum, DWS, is 2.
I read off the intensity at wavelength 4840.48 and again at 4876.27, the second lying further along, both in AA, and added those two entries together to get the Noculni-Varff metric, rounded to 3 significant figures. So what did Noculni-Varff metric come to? 1.96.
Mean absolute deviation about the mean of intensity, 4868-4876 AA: 0.052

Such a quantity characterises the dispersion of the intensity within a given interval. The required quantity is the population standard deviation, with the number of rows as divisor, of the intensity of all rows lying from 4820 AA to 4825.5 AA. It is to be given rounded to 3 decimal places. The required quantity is 0.030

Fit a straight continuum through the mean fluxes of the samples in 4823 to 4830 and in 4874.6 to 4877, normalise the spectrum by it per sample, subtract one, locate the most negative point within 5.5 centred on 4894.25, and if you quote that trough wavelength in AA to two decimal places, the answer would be 4893.15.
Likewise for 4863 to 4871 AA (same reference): 4867.30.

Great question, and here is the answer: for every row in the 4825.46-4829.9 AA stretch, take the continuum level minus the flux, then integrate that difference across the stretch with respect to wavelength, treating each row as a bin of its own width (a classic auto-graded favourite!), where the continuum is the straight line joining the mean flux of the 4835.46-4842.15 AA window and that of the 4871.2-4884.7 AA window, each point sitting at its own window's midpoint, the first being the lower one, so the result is -0.15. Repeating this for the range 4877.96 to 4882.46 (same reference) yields -0.03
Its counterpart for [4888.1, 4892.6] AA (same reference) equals -0.26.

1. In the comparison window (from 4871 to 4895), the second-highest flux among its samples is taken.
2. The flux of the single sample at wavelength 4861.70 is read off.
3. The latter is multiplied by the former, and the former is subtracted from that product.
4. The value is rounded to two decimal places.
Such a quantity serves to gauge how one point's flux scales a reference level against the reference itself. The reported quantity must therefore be -0.05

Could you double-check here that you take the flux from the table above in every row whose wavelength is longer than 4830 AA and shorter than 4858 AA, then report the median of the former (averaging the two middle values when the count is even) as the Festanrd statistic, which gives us 0.98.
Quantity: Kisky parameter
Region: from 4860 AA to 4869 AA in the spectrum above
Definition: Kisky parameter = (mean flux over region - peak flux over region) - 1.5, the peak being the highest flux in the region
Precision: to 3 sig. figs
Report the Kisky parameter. -1.58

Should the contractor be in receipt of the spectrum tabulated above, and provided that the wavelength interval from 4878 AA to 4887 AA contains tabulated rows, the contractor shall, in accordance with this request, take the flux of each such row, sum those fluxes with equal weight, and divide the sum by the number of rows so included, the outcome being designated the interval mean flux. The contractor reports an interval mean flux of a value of 0.966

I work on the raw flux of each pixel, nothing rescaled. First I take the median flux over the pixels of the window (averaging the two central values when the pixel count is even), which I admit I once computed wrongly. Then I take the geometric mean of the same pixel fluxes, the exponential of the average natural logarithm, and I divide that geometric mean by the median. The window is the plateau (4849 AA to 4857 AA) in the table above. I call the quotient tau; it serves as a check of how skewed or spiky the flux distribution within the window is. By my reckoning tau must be 0.99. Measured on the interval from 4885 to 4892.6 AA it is 1.03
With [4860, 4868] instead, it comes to 0.97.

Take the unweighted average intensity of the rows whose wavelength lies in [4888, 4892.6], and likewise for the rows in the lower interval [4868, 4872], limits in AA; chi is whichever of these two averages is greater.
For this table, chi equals 1.02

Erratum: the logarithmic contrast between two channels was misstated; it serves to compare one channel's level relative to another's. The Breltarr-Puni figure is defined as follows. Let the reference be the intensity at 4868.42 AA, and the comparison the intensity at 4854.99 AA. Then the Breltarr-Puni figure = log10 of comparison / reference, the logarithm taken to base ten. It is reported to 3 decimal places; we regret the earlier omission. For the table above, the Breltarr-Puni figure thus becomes 0.001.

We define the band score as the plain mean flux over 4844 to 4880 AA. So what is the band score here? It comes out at 0.958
